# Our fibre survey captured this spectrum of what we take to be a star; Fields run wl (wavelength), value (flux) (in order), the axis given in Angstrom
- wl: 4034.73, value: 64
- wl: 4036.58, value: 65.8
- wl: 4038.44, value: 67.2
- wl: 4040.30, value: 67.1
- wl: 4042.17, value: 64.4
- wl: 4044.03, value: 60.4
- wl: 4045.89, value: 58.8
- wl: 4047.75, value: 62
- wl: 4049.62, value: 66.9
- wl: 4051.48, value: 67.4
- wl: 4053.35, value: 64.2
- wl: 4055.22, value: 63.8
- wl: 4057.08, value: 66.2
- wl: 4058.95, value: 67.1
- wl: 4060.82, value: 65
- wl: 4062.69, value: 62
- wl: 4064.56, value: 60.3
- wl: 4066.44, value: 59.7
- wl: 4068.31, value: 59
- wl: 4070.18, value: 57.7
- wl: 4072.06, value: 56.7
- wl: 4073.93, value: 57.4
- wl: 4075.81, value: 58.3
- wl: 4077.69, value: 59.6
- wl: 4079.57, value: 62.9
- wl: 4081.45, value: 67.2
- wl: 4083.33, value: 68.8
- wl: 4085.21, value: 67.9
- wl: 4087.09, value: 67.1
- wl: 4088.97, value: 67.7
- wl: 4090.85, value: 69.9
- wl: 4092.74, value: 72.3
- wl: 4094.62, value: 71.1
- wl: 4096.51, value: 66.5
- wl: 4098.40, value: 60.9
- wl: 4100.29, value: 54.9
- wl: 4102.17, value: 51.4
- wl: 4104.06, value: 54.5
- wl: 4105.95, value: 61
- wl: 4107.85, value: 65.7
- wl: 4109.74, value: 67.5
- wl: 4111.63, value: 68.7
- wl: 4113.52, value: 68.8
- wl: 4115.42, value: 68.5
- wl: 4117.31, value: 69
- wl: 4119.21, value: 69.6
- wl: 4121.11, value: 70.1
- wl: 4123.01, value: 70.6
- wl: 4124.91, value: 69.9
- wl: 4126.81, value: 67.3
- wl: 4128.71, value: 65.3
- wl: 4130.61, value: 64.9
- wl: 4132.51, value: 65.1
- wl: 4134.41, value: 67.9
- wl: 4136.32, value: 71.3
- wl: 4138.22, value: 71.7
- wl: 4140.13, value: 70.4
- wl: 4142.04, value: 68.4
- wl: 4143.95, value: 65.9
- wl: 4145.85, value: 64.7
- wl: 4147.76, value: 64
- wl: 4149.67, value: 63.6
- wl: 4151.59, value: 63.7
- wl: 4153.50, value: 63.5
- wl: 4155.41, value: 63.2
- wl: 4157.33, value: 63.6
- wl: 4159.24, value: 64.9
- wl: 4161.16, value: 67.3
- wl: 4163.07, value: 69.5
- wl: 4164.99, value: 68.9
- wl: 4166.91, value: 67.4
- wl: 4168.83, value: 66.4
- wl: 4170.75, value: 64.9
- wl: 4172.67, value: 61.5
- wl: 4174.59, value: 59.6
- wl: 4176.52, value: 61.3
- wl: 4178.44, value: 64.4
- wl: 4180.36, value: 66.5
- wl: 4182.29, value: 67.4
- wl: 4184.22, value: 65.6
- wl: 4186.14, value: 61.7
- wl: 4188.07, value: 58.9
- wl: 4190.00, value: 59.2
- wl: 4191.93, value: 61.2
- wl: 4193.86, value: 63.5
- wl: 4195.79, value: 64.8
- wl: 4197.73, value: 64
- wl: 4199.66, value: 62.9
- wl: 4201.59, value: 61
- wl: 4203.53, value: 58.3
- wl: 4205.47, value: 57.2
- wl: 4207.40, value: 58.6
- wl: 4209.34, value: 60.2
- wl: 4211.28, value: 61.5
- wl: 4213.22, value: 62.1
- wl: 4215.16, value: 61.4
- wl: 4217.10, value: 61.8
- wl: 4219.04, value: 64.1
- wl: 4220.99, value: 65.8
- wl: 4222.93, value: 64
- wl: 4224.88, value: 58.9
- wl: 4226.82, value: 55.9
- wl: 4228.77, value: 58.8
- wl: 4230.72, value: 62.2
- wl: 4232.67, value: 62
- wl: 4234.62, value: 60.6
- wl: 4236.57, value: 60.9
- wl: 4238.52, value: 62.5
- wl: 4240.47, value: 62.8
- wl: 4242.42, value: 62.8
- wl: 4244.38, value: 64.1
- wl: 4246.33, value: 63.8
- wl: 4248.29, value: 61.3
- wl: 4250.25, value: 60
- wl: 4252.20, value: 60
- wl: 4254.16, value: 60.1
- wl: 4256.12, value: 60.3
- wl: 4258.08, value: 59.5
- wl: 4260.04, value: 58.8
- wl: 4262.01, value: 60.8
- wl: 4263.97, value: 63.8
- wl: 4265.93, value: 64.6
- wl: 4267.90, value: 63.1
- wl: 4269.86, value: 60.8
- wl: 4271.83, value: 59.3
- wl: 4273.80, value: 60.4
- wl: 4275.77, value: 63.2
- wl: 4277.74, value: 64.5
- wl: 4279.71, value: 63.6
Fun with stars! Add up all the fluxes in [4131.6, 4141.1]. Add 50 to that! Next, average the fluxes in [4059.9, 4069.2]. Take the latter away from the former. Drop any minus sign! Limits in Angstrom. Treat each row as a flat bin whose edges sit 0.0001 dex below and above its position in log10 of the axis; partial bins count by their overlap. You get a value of 335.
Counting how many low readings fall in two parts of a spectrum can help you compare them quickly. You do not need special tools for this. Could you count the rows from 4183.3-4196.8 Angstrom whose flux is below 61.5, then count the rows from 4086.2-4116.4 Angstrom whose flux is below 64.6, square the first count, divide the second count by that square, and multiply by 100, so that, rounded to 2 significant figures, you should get 56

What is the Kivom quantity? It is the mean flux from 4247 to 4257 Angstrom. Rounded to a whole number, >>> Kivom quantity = 60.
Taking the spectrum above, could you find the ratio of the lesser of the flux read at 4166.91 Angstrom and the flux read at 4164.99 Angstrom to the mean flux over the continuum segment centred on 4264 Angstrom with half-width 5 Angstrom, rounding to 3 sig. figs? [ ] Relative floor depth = 1.08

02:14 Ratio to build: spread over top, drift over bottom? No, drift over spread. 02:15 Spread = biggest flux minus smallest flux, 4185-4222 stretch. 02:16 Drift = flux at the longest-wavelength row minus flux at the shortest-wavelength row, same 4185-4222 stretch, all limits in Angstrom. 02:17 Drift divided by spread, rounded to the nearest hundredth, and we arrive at 0.48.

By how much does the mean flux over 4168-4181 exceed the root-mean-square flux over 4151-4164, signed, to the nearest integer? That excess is -2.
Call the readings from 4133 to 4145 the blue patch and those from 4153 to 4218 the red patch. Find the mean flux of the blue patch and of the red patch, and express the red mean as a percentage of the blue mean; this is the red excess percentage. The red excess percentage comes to 91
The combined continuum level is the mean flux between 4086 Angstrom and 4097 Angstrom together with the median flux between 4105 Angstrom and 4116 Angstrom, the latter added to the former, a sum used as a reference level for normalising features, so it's 137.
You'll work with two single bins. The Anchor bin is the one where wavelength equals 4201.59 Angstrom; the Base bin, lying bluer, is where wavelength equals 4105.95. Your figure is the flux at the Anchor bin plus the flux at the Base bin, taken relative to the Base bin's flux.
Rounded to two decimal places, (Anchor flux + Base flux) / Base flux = 2.00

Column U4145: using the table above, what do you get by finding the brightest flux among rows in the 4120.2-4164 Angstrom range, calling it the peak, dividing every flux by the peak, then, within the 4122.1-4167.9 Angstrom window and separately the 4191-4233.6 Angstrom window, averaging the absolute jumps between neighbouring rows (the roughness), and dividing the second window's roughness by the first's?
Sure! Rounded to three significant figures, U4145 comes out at 1.39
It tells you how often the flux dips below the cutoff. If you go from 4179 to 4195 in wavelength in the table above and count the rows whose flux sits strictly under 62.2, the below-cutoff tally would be 4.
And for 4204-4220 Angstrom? 7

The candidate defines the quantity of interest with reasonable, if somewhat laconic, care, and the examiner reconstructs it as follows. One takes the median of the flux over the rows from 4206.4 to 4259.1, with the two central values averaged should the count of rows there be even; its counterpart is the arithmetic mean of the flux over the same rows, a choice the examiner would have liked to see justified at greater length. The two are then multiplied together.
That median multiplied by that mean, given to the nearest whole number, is 3766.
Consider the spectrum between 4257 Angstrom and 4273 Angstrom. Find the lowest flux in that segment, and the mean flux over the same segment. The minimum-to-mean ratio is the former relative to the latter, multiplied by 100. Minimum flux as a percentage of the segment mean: 95.9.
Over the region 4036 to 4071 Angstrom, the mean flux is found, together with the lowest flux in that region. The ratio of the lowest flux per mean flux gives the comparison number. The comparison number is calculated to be 0.910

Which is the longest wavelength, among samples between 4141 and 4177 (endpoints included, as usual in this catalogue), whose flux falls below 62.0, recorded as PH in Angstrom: 4176.52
